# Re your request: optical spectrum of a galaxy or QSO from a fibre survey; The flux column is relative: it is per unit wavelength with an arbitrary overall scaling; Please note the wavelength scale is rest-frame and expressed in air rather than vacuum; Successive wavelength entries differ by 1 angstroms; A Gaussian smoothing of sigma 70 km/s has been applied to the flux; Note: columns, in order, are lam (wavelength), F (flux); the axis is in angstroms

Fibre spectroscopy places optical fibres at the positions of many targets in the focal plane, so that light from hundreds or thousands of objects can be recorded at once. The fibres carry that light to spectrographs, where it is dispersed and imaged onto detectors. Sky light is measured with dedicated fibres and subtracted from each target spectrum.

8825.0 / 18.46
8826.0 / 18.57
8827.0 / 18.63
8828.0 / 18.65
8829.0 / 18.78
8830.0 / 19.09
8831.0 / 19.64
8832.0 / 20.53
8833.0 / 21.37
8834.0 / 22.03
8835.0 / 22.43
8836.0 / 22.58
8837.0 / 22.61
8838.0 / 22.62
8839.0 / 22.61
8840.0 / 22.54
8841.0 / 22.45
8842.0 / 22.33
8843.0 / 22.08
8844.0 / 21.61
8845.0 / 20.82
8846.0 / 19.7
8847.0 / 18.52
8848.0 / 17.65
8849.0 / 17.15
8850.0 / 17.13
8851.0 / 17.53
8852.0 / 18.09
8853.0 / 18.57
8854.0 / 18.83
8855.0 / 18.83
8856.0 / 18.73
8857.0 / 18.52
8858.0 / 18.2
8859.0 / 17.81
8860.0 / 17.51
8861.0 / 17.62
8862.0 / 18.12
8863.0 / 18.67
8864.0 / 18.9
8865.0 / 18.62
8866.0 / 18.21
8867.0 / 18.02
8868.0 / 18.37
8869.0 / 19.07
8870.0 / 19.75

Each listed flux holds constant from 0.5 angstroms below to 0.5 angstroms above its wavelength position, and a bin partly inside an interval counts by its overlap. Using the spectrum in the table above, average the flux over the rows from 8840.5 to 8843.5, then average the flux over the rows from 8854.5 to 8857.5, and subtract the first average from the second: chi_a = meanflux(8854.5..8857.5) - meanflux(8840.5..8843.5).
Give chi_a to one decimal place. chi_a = -3.6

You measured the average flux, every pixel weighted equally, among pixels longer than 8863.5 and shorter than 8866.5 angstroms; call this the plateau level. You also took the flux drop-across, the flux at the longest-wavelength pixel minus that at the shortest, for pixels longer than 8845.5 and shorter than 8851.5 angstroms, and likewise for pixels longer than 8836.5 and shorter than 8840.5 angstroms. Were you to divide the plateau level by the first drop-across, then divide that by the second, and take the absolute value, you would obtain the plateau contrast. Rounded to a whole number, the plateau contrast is 122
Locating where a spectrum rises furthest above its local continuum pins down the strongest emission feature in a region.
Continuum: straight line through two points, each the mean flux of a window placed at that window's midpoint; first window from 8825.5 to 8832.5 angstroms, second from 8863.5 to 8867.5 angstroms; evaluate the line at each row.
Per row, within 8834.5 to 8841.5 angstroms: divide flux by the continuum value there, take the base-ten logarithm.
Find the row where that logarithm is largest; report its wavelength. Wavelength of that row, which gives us 8839.0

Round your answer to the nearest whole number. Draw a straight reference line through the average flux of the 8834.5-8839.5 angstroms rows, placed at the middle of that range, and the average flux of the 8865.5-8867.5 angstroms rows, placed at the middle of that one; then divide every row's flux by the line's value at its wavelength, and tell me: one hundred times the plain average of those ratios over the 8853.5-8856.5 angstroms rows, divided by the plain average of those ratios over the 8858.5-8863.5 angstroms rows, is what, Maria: 100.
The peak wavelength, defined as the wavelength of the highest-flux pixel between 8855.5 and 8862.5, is 8856.0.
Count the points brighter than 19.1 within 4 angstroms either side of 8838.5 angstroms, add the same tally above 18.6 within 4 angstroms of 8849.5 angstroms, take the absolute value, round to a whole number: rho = 9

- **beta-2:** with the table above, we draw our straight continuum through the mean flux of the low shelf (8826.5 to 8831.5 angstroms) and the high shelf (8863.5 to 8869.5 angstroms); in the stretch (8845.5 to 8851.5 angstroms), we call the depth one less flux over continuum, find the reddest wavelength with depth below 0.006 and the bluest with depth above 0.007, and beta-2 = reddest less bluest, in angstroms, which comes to -1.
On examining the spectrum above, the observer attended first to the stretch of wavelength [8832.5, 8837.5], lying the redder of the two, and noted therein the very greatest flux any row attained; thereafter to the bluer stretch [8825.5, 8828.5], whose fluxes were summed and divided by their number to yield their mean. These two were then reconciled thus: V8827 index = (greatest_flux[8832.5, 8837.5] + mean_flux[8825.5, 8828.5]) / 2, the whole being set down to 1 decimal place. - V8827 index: 20.6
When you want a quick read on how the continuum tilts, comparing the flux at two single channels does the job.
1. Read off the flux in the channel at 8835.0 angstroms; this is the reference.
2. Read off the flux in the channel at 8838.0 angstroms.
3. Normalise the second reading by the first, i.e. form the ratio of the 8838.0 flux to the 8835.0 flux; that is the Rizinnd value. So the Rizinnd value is 1.01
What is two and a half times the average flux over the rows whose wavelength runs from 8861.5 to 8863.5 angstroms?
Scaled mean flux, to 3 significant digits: 46.0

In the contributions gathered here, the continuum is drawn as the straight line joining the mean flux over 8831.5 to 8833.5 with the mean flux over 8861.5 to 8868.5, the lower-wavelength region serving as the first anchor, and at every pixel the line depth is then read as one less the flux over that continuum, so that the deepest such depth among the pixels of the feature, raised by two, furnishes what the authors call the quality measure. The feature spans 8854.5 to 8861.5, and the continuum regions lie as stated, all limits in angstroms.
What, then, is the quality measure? 2.07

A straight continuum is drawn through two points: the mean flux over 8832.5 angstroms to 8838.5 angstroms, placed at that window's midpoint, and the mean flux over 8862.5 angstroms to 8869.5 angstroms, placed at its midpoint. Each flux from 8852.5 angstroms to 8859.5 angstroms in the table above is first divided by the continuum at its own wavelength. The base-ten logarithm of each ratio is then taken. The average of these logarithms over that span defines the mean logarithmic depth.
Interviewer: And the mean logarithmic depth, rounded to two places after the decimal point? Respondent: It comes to -0.03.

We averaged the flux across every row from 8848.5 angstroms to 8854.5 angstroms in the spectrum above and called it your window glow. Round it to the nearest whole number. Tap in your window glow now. 18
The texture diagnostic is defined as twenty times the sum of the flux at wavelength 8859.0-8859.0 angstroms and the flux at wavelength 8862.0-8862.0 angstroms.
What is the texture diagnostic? 719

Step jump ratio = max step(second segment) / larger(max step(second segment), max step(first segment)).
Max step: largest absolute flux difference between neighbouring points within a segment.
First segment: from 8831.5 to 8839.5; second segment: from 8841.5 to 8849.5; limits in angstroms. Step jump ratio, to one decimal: 1.0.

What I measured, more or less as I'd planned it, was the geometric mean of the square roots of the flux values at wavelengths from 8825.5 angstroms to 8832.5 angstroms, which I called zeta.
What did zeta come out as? 4.37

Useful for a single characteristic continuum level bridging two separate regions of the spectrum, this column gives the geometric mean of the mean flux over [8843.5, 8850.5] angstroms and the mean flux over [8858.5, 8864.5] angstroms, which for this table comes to 18.5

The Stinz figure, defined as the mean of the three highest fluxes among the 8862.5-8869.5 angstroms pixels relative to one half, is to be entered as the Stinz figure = 37.8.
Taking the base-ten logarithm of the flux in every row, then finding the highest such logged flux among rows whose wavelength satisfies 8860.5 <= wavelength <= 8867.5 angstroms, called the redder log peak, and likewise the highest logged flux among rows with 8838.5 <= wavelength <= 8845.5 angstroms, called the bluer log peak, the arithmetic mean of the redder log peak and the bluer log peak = 1.32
